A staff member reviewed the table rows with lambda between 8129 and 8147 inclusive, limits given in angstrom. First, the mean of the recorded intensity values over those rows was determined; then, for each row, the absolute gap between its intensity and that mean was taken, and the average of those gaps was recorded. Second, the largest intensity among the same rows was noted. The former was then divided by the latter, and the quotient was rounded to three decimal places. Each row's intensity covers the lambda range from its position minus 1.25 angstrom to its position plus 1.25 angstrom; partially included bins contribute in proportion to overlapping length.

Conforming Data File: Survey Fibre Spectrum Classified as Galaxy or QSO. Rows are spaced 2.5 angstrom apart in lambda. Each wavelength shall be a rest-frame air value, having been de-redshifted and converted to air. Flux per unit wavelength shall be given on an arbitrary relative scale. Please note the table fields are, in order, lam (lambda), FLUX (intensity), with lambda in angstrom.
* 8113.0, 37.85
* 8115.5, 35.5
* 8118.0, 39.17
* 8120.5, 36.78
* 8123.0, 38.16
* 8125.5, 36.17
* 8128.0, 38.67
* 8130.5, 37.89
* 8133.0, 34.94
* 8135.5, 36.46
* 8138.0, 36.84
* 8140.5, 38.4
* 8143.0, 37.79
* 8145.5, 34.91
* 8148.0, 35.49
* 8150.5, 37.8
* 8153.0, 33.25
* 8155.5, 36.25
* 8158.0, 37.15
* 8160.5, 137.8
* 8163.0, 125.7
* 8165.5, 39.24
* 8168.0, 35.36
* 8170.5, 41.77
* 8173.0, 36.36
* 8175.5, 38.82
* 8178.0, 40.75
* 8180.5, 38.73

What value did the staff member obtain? 0.029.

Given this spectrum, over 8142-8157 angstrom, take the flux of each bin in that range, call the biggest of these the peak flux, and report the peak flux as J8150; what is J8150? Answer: 37.8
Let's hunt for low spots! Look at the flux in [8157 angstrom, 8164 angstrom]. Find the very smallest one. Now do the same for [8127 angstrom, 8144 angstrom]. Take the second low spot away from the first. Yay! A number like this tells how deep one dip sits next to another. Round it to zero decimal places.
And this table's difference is 2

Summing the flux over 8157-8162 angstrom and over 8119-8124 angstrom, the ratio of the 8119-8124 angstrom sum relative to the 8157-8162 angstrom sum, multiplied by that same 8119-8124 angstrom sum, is 32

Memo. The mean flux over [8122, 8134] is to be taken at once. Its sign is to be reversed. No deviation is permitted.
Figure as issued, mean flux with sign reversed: -37.2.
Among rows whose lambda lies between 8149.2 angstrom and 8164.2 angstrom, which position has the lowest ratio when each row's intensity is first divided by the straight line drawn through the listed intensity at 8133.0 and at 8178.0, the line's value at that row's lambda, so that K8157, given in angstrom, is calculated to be 8153.0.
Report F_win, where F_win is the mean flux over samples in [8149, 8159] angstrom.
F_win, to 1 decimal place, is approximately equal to 36.1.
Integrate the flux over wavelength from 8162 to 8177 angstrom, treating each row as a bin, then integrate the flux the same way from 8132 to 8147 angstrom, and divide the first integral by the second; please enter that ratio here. 1.4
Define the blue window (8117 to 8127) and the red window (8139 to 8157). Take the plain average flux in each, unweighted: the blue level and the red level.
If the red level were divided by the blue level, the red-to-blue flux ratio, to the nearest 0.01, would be 0.97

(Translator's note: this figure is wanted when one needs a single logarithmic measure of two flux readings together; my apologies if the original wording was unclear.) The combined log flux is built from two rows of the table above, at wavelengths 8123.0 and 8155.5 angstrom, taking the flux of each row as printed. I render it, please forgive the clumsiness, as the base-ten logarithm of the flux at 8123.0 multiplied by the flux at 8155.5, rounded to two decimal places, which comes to 3.14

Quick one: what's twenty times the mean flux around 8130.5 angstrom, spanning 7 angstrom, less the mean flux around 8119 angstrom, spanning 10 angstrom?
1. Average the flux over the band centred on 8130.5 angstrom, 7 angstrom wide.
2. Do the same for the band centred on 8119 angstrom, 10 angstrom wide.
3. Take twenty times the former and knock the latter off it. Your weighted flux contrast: 706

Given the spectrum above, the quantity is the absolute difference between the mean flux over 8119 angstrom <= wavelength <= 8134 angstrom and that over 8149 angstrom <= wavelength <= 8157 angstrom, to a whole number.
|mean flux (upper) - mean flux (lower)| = 1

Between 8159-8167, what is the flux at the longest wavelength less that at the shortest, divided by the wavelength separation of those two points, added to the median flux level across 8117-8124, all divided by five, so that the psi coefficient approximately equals 3.7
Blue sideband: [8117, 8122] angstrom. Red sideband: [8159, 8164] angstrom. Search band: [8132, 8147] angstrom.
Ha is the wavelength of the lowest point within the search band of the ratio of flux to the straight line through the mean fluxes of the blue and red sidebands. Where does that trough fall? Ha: 8145.5 angstrom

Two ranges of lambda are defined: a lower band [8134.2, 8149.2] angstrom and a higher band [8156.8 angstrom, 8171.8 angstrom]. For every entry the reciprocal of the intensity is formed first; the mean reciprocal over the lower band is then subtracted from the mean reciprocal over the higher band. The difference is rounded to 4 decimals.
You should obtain -0.0073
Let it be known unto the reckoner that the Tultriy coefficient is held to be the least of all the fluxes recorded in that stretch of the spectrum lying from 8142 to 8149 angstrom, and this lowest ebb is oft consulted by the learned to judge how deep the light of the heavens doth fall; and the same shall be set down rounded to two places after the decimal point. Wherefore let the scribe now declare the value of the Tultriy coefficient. 34.91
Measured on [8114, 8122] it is 35.50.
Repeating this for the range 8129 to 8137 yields 34.94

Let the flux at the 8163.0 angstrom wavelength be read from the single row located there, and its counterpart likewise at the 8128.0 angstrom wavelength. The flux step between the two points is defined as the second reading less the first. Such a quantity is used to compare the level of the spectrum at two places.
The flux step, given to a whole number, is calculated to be -87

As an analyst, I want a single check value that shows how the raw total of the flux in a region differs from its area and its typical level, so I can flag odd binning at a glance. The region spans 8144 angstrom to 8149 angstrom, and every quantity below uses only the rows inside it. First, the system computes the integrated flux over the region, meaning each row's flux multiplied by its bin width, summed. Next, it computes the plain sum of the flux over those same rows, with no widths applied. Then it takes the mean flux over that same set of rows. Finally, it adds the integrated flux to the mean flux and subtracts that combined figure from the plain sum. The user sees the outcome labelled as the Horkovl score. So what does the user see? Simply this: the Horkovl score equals -141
